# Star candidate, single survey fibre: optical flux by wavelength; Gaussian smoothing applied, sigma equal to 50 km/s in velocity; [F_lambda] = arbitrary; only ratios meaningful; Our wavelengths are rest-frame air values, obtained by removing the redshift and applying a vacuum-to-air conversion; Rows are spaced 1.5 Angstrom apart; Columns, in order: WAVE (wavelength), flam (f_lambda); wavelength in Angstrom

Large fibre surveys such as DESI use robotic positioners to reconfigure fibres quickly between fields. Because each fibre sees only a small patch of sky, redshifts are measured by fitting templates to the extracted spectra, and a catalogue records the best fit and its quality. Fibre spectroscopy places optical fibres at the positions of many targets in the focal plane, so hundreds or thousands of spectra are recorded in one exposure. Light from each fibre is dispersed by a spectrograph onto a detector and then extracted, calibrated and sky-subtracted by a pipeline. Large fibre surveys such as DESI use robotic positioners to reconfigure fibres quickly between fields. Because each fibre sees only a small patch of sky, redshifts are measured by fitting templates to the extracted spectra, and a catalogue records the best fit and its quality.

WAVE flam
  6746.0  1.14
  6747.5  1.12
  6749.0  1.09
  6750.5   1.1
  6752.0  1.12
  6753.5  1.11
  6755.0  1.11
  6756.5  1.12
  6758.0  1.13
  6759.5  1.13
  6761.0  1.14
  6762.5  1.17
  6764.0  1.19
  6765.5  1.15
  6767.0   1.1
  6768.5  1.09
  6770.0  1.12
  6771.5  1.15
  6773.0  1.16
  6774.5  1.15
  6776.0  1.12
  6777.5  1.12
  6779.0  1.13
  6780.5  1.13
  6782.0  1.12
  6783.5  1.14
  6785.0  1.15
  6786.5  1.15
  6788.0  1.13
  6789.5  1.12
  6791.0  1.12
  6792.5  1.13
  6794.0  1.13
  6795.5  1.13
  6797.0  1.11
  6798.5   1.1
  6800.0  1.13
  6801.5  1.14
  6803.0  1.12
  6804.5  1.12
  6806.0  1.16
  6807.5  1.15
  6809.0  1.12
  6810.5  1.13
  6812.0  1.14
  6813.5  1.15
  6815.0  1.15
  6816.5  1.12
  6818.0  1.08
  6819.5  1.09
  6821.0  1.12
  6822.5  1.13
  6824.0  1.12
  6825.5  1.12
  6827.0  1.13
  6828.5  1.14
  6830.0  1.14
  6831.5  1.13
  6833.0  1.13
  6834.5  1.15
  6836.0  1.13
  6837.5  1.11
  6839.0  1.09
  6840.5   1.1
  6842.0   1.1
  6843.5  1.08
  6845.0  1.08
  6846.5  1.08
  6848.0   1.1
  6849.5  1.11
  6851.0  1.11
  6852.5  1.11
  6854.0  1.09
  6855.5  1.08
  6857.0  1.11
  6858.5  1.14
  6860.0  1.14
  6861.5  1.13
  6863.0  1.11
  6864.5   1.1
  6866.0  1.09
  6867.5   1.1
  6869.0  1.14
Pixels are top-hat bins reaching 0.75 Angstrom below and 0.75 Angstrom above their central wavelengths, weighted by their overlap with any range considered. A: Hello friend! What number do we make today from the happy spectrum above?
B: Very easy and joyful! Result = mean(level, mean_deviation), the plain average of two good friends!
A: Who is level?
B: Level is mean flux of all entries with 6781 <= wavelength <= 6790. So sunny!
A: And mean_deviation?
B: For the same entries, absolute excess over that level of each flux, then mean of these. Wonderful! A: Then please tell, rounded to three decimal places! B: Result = 0.573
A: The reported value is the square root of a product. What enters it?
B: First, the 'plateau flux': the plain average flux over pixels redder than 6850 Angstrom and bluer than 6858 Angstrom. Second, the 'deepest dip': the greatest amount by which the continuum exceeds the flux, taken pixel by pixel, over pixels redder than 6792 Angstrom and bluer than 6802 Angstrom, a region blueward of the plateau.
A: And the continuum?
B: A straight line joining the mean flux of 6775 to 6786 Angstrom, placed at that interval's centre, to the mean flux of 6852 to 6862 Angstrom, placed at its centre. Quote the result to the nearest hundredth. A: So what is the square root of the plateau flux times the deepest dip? 0.17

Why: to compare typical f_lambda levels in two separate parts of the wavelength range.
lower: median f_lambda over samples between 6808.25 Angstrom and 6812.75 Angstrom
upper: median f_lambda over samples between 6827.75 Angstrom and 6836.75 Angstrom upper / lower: 1.00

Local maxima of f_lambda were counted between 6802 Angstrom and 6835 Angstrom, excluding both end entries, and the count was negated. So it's -2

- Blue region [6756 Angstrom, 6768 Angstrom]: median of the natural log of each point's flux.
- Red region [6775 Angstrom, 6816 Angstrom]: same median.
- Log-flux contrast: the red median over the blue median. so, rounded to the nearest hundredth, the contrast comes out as 0.97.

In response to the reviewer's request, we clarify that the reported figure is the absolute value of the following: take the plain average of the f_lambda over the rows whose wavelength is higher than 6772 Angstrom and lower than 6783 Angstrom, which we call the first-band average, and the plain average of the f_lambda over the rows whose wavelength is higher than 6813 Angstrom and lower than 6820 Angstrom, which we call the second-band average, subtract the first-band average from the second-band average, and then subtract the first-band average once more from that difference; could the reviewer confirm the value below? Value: 1.15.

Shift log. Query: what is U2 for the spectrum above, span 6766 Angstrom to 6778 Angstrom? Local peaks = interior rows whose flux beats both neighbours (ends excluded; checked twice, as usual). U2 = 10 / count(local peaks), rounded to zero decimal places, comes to 10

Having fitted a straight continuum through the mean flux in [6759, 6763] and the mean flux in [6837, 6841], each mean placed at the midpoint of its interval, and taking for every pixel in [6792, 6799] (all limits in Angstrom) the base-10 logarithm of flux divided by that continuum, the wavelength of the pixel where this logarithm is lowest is 6798.5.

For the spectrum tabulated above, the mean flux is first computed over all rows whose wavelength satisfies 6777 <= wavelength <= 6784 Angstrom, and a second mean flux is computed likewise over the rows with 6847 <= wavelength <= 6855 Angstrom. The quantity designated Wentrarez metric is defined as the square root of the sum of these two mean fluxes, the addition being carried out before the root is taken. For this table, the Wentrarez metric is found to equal 1.49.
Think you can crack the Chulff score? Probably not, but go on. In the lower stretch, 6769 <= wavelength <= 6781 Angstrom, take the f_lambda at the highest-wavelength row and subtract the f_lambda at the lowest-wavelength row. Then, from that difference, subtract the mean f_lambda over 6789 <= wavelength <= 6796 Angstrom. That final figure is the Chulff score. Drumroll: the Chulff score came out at -1.12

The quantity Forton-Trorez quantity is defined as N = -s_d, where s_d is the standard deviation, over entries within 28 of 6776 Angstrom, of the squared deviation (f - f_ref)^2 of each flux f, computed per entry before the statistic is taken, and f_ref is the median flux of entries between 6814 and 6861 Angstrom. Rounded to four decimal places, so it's -0.0012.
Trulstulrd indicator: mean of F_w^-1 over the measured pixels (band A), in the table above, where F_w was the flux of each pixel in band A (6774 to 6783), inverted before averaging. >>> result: 0.89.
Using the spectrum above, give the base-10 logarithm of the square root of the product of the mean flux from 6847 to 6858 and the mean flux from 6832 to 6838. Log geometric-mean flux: 0.048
